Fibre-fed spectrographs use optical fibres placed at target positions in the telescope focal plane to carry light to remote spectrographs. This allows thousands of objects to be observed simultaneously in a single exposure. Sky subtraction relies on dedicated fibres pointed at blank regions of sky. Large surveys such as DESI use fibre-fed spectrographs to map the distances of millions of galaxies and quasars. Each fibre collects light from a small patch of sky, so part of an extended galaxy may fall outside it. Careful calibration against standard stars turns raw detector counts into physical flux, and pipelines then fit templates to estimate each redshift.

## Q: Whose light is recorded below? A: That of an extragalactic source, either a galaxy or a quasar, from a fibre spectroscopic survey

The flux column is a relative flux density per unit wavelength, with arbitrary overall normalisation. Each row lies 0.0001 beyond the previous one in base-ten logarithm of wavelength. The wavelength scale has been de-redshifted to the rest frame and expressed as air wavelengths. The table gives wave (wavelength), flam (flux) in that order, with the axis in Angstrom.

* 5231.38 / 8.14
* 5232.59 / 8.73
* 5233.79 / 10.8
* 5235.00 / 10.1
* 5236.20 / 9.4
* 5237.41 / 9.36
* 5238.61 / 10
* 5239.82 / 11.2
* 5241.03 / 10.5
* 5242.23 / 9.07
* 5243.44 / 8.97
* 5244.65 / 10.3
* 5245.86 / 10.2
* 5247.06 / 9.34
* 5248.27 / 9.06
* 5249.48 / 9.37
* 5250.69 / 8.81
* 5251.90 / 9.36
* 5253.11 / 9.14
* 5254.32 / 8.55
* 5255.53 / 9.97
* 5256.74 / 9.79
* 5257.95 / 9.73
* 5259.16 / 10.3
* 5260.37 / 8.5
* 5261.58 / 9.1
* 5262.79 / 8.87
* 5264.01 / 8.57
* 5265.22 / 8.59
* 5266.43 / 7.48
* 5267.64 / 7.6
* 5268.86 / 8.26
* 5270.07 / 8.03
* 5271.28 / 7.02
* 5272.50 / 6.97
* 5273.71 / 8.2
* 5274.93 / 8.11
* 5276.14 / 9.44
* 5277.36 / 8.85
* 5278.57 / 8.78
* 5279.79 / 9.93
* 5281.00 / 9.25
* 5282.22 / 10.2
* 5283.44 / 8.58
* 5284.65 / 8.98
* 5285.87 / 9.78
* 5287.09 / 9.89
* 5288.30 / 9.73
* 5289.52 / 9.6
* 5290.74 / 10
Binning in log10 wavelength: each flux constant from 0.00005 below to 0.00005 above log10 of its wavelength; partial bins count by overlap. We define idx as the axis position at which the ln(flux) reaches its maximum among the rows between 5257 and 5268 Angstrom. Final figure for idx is 5259.16 Angstrom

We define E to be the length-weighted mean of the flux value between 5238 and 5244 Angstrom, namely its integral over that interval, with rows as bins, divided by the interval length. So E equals 9.96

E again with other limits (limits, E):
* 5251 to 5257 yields 9.31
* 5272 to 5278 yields 8.35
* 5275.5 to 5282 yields 9.30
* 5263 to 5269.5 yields 8.14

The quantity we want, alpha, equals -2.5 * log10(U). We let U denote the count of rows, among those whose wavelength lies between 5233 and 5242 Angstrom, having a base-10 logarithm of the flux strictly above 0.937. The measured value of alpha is -2.11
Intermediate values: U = 7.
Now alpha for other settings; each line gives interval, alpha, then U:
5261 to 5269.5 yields -0.75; 2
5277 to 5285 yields -1.95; 6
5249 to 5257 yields -1.95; 6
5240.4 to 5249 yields -2.11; 7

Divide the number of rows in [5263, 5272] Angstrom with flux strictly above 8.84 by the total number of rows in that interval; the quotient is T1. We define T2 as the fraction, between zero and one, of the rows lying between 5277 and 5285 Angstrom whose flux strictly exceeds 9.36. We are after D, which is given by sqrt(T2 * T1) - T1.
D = 0.0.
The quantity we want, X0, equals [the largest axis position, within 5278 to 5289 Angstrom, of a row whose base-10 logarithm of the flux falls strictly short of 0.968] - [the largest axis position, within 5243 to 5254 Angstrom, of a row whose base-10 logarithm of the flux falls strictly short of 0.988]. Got 31.5 Angstrom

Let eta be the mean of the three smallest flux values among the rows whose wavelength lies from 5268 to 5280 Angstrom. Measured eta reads 7.3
